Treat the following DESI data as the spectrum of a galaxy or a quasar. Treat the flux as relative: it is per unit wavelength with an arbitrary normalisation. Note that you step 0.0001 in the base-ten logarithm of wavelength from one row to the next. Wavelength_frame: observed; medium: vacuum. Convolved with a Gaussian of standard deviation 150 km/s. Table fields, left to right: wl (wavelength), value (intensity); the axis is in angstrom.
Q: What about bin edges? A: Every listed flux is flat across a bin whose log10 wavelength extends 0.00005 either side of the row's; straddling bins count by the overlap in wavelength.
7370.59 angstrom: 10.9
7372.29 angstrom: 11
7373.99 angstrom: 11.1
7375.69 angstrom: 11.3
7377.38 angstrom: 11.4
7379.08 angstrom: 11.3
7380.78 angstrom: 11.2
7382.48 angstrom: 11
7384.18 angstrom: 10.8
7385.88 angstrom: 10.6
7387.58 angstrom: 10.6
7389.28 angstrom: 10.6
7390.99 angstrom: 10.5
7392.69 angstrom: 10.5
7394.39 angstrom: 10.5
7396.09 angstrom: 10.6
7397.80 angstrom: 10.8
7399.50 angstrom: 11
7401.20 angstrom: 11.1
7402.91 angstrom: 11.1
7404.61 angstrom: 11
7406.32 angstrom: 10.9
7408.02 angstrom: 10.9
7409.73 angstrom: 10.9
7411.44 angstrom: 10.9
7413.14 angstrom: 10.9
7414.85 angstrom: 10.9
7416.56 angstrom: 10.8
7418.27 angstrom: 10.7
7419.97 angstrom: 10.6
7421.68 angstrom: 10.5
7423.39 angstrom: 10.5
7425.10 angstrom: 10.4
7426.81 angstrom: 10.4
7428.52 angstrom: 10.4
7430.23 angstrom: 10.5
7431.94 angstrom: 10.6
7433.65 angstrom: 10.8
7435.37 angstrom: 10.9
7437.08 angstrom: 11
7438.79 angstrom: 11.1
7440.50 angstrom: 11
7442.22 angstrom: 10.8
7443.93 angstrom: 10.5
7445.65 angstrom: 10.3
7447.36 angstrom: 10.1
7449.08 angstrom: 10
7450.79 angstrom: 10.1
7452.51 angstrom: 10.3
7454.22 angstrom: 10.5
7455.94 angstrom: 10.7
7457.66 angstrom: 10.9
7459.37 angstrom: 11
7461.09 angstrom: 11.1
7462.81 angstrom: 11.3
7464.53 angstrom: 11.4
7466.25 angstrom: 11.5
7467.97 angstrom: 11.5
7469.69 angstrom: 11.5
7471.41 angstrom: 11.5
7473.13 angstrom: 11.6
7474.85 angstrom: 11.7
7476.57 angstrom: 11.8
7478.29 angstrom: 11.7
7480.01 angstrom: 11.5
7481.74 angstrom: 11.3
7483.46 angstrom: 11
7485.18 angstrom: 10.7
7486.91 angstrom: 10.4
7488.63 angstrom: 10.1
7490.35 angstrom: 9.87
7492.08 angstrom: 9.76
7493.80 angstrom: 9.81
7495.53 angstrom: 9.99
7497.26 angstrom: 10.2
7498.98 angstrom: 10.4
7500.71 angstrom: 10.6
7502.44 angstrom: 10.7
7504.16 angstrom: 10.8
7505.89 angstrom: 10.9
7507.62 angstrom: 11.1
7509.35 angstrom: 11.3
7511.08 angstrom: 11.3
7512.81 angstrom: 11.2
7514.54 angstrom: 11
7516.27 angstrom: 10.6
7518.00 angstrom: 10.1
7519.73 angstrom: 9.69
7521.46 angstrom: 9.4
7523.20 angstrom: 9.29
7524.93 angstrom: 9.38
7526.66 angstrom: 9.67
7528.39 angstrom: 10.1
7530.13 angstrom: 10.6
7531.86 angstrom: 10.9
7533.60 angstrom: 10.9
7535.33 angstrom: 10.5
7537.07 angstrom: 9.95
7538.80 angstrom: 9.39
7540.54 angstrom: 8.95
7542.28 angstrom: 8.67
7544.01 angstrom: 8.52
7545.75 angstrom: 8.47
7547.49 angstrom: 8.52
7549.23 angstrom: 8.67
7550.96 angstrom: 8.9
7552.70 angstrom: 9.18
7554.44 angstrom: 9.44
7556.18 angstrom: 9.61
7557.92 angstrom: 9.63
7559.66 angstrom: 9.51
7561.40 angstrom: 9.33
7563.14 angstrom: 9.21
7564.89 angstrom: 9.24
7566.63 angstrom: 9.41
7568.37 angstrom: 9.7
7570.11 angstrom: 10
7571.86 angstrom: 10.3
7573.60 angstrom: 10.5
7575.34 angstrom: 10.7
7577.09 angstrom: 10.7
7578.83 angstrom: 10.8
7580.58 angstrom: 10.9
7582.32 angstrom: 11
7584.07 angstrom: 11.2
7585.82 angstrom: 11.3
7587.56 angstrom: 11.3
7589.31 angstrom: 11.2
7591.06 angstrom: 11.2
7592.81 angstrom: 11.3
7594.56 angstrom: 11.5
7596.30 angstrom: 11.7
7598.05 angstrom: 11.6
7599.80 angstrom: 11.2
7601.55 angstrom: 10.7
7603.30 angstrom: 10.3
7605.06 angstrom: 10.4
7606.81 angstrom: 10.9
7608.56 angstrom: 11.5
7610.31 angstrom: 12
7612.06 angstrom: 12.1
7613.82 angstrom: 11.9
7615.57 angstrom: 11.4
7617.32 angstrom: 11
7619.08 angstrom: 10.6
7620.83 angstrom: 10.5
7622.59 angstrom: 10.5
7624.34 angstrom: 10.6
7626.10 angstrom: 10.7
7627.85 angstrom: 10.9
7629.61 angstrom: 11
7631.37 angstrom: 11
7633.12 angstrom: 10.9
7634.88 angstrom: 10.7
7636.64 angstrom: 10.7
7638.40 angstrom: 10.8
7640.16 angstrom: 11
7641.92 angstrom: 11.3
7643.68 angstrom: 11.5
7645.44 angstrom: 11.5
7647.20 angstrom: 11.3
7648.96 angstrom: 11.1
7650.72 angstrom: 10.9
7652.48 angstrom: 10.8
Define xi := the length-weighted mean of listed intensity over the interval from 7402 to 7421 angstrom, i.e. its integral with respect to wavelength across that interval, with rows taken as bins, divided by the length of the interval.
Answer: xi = 10.9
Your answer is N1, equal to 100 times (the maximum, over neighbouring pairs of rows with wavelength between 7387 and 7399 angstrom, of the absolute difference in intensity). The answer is 20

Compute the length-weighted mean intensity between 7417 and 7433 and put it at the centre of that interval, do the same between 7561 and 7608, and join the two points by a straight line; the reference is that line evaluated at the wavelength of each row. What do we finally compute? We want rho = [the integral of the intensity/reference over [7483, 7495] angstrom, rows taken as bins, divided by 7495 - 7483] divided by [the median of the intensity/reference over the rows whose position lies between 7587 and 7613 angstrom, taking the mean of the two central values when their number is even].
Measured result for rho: 0.91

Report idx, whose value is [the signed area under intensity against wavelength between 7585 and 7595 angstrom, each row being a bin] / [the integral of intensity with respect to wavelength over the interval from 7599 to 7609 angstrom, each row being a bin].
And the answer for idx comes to 1.05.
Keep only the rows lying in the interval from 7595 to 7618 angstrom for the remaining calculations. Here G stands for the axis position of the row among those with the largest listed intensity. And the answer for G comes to 7612.06 angstrom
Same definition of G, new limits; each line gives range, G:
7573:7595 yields 7594.56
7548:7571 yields 7570.11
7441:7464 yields 7462.81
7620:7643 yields 7641.92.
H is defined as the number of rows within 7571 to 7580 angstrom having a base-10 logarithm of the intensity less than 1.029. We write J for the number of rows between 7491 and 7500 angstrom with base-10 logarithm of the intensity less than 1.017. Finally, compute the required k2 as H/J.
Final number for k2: 0.500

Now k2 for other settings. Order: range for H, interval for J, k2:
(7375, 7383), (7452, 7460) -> 0.000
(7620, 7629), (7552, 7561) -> 0.600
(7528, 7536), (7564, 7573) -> 0.600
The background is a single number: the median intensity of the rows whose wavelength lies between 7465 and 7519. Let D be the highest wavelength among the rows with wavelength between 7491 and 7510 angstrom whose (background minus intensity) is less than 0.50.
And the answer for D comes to 7509.35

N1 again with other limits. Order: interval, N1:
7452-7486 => 30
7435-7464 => 30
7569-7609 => 60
